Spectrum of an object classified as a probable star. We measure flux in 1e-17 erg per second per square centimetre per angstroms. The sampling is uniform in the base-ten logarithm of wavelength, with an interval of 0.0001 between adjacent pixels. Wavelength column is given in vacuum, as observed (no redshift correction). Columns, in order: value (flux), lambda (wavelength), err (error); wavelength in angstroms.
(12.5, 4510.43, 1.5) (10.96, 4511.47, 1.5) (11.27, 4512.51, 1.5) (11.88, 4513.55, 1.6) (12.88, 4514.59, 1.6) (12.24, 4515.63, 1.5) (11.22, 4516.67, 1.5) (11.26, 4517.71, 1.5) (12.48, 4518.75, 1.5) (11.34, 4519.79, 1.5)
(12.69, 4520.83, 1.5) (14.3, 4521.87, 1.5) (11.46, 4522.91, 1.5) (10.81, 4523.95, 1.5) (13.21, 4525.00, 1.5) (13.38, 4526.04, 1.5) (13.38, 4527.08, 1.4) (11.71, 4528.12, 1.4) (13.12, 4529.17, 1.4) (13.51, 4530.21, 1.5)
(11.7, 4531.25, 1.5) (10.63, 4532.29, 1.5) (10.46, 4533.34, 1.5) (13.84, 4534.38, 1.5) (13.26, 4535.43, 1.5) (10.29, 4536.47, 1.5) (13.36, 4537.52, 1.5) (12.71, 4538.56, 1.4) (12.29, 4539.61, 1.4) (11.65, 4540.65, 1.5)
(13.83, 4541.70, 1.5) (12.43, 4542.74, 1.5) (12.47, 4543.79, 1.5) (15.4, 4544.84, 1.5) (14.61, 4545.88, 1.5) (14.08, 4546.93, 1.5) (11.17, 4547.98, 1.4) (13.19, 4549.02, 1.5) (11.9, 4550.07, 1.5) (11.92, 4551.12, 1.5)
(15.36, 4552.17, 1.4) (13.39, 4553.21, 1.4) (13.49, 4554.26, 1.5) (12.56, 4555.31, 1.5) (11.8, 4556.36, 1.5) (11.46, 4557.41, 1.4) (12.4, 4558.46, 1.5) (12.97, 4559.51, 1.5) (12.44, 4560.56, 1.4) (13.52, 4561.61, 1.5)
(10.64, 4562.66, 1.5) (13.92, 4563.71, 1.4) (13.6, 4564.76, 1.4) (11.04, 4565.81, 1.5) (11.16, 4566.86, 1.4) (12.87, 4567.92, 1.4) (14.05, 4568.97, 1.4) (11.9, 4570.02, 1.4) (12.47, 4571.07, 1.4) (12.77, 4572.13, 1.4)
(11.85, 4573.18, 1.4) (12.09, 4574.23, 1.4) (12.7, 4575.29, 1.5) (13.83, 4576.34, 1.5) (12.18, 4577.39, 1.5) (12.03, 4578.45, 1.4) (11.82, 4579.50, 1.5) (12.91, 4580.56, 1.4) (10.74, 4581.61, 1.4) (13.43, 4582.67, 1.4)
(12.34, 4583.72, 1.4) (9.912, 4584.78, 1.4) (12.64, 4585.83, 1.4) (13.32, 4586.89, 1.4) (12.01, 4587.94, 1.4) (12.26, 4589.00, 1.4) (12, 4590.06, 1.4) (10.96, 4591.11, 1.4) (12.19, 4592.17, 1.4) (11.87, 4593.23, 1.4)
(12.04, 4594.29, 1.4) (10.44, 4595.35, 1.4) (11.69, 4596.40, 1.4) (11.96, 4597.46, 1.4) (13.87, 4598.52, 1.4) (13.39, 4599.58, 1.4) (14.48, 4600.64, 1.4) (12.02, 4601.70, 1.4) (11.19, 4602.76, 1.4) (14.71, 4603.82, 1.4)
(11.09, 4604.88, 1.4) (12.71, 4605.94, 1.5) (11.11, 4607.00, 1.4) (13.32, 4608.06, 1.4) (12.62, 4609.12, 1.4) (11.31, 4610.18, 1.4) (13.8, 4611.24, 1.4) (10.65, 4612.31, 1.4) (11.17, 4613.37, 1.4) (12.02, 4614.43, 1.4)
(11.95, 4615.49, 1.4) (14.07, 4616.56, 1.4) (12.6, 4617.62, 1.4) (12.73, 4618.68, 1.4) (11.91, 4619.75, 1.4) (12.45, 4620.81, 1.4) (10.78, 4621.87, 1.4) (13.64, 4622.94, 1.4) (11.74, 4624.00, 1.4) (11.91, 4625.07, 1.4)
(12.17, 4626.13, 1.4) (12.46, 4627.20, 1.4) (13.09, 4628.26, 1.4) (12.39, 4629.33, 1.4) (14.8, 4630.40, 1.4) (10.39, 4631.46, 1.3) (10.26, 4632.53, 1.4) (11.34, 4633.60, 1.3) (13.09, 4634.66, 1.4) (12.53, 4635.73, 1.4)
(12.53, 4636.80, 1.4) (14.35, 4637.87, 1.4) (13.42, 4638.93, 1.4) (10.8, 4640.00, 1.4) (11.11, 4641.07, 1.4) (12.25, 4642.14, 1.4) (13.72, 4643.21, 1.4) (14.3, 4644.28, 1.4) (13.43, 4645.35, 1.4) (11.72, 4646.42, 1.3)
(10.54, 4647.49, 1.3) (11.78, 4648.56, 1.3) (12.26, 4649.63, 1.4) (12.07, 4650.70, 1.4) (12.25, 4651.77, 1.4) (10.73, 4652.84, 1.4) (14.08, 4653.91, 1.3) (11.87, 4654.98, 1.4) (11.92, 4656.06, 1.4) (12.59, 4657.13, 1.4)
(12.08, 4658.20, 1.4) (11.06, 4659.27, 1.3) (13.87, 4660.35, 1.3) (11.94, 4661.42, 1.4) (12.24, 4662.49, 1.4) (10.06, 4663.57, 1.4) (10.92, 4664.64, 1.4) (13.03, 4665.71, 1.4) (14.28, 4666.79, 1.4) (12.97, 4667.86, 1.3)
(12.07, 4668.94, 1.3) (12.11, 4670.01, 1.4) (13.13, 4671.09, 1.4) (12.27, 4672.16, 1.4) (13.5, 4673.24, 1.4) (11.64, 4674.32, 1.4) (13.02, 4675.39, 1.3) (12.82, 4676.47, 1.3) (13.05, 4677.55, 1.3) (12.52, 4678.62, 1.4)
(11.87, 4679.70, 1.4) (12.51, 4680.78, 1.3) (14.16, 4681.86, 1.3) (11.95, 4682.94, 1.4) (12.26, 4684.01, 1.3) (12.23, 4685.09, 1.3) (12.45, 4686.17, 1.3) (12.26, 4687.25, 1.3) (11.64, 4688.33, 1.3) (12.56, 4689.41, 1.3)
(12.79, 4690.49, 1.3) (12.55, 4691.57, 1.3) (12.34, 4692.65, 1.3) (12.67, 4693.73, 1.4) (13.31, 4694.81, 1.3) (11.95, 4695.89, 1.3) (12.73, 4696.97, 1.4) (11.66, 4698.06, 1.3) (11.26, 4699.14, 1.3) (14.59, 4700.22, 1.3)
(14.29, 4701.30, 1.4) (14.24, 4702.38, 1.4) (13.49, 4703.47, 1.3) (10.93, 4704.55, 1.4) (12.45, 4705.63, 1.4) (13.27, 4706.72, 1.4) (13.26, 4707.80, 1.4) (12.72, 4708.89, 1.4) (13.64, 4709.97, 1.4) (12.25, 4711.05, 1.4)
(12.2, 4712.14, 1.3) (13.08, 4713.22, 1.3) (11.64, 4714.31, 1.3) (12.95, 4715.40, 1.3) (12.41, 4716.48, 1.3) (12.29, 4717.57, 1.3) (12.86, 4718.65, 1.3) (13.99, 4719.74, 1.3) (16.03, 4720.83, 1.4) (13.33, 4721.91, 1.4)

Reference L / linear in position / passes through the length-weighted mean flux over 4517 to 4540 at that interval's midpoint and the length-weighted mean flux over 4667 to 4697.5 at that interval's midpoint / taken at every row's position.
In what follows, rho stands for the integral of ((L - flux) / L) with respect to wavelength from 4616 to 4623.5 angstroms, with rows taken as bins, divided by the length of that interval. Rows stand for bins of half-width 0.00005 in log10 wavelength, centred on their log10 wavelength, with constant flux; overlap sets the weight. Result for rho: -0.01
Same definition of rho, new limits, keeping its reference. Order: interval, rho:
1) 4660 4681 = 0.01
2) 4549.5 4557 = -0.04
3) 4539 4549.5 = -0.06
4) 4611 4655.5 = 0.01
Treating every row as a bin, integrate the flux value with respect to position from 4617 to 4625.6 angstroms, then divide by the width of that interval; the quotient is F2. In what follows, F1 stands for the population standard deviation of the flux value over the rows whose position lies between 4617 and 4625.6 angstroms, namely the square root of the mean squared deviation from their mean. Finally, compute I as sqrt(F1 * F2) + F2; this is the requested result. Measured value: 15.4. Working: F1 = 0.8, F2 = 12.2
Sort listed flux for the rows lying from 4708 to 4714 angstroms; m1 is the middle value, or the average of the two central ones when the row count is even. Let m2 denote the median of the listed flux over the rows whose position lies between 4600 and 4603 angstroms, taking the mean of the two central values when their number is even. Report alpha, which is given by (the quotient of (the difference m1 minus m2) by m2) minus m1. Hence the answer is -12.7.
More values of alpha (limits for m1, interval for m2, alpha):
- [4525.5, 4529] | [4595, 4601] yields -13.3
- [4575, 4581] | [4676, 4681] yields -12.4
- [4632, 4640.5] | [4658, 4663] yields -12.5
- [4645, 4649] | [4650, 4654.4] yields -11.8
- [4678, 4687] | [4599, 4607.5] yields -12.4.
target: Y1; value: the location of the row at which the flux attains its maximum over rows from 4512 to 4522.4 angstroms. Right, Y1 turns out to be 4521.87 angstroms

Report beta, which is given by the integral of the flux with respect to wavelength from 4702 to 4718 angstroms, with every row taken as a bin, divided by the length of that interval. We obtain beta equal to 12.7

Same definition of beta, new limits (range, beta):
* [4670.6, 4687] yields 12.6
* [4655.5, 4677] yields 12.4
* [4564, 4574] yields 12.4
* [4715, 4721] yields 13.3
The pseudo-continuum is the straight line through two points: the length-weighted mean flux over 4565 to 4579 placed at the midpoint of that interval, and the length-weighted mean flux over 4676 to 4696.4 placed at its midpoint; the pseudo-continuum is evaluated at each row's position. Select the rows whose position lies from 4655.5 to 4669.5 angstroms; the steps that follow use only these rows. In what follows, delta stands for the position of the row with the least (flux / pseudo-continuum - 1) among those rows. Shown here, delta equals 4663.57 angstroms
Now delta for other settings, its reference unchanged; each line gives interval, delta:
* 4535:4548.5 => 4536.47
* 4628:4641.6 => 4632.53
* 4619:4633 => 4632.53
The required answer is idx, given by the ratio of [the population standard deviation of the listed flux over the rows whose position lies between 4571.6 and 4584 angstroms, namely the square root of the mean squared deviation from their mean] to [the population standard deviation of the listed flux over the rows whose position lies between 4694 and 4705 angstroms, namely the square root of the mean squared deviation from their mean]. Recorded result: 0.61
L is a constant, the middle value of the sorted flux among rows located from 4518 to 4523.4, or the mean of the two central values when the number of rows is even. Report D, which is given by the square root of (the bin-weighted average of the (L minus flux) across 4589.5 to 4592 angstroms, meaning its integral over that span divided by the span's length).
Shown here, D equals 0.94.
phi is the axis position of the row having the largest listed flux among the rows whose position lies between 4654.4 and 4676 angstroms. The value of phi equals 4666.79 angstroms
